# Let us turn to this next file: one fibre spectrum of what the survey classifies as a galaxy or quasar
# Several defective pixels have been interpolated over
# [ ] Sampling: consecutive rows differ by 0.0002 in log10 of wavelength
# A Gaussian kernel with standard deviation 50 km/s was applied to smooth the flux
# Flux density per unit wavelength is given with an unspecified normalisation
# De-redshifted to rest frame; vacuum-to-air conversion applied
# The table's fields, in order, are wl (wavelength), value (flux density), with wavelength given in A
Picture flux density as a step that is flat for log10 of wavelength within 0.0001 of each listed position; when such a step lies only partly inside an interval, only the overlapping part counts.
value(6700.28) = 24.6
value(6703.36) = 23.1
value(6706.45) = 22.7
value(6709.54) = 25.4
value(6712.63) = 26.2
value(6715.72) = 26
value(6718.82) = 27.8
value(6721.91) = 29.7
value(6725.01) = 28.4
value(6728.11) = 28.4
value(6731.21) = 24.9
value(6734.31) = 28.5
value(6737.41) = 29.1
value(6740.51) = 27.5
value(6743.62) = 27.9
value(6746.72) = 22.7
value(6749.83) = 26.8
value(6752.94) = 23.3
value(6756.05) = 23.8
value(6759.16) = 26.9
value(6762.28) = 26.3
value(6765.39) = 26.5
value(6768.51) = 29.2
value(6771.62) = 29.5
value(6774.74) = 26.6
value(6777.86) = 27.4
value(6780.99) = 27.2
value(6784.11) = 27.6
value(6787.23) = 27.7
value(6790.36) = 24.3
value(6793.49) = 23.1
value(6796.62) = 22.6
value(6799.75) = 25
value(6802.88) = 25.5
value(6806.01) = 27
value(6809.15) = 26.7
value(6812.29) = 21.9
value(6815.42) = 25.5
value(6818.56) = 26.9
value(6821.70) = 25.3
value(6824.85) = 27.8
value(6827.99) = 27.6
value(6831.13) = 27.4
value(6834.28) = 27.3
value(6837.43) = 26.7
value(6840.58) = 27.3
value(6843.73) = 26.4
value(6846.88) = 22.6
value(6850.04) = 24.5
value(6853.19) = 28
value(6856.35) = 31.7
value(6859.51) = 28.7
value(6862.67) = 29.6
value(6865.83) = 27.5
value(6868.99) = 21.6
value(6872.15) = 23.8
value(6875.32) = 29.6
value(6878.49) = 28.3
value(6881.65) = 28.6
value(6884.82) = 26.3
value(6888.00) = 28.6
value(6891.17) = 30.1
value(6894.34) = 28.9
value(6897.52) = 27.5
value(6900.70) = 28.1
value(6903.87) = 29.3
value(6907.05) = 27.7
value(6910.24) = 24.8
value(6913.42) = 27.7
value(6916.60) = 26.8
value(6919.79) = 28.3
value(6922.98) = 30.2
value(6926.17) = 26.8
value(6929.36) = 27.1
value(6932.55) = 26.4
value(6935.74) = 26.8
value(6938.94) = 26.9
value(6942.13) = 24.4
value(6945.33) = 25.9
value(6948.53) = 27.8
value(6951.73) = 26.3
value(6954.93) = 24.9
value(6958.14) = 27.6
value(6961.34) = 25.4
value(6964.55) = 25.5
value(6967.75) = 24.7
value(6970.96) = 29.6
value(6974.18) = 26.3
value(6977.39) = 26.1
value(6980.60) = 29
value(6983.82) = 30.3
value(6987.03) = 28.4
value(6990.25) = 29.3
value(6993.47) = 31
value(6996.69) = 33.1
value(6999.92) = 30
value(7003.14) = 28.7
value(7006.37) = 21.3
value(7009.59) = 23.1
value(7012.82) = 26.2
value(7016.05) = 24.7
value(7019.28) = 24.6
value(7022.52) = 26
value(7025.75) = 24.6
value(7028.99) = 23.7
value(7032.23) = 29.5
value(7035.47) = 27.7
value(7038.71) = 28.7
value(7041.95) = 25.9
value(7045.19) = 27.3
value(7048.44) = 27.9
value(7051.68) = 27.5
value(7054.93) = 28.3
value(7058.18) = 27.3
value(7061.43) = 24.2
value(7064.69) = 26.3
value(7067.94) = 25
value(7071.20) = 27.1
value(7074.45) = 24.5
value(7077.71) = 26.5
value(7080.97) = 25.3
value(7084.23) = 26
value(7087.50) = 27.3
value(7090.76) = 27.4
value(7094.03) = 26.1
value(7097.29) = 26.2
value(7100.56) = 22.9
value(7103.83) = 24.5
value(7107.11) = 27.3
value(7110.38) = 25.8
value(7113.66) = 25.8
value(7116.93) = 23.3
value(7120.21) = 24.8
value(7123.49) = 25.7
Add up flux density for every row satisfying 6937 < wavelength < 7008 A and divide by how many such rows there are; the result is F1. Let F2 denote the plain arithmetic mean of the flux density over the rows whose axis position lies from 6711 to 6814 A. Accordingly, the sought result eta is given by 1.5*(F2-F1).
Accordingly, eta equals -1.4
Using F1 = 27.4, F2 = 26.4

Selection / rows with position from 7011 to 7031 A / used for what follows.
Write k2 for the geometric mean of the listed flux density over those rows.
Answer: 25.0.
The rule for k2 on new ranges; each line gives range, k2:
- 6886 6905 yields 28.7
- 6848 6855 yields 26.2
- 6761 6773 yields 27.8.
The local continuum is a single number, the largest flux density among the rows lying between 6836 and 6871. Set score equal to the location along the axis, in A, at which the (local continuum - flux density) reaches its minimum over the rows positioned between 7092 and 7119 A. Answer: 7107.11 A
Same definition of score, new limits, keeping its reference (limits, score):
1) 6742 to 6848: 6771.62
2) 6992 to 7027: 6996.69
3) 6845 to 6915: 6856.35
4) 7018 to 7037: 7032.23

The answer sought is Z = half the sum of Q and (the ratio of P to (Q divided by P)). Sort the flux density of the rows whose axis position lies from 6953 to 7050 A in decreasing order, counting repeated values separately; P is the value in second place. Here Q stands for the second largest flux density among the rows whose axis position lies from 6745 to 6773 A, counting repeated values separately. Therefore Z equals 31.1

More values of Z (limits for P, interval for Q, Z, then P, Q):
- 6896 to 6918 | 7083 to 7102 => 28.1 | 28.1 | 27.3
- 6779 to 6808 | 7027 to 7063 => 27.6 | 27.6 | 28.7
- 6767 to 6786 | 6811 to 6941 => 29.2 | 29.2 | 30.2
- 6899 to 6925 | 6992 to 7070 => 29.3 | 29.3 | 31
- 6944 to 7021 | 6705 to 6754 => 31.1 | 31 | 29.1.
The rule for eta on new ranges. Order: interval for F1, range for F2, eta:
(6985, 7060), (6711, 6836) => -1.0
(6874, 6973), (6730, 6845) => -1.5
